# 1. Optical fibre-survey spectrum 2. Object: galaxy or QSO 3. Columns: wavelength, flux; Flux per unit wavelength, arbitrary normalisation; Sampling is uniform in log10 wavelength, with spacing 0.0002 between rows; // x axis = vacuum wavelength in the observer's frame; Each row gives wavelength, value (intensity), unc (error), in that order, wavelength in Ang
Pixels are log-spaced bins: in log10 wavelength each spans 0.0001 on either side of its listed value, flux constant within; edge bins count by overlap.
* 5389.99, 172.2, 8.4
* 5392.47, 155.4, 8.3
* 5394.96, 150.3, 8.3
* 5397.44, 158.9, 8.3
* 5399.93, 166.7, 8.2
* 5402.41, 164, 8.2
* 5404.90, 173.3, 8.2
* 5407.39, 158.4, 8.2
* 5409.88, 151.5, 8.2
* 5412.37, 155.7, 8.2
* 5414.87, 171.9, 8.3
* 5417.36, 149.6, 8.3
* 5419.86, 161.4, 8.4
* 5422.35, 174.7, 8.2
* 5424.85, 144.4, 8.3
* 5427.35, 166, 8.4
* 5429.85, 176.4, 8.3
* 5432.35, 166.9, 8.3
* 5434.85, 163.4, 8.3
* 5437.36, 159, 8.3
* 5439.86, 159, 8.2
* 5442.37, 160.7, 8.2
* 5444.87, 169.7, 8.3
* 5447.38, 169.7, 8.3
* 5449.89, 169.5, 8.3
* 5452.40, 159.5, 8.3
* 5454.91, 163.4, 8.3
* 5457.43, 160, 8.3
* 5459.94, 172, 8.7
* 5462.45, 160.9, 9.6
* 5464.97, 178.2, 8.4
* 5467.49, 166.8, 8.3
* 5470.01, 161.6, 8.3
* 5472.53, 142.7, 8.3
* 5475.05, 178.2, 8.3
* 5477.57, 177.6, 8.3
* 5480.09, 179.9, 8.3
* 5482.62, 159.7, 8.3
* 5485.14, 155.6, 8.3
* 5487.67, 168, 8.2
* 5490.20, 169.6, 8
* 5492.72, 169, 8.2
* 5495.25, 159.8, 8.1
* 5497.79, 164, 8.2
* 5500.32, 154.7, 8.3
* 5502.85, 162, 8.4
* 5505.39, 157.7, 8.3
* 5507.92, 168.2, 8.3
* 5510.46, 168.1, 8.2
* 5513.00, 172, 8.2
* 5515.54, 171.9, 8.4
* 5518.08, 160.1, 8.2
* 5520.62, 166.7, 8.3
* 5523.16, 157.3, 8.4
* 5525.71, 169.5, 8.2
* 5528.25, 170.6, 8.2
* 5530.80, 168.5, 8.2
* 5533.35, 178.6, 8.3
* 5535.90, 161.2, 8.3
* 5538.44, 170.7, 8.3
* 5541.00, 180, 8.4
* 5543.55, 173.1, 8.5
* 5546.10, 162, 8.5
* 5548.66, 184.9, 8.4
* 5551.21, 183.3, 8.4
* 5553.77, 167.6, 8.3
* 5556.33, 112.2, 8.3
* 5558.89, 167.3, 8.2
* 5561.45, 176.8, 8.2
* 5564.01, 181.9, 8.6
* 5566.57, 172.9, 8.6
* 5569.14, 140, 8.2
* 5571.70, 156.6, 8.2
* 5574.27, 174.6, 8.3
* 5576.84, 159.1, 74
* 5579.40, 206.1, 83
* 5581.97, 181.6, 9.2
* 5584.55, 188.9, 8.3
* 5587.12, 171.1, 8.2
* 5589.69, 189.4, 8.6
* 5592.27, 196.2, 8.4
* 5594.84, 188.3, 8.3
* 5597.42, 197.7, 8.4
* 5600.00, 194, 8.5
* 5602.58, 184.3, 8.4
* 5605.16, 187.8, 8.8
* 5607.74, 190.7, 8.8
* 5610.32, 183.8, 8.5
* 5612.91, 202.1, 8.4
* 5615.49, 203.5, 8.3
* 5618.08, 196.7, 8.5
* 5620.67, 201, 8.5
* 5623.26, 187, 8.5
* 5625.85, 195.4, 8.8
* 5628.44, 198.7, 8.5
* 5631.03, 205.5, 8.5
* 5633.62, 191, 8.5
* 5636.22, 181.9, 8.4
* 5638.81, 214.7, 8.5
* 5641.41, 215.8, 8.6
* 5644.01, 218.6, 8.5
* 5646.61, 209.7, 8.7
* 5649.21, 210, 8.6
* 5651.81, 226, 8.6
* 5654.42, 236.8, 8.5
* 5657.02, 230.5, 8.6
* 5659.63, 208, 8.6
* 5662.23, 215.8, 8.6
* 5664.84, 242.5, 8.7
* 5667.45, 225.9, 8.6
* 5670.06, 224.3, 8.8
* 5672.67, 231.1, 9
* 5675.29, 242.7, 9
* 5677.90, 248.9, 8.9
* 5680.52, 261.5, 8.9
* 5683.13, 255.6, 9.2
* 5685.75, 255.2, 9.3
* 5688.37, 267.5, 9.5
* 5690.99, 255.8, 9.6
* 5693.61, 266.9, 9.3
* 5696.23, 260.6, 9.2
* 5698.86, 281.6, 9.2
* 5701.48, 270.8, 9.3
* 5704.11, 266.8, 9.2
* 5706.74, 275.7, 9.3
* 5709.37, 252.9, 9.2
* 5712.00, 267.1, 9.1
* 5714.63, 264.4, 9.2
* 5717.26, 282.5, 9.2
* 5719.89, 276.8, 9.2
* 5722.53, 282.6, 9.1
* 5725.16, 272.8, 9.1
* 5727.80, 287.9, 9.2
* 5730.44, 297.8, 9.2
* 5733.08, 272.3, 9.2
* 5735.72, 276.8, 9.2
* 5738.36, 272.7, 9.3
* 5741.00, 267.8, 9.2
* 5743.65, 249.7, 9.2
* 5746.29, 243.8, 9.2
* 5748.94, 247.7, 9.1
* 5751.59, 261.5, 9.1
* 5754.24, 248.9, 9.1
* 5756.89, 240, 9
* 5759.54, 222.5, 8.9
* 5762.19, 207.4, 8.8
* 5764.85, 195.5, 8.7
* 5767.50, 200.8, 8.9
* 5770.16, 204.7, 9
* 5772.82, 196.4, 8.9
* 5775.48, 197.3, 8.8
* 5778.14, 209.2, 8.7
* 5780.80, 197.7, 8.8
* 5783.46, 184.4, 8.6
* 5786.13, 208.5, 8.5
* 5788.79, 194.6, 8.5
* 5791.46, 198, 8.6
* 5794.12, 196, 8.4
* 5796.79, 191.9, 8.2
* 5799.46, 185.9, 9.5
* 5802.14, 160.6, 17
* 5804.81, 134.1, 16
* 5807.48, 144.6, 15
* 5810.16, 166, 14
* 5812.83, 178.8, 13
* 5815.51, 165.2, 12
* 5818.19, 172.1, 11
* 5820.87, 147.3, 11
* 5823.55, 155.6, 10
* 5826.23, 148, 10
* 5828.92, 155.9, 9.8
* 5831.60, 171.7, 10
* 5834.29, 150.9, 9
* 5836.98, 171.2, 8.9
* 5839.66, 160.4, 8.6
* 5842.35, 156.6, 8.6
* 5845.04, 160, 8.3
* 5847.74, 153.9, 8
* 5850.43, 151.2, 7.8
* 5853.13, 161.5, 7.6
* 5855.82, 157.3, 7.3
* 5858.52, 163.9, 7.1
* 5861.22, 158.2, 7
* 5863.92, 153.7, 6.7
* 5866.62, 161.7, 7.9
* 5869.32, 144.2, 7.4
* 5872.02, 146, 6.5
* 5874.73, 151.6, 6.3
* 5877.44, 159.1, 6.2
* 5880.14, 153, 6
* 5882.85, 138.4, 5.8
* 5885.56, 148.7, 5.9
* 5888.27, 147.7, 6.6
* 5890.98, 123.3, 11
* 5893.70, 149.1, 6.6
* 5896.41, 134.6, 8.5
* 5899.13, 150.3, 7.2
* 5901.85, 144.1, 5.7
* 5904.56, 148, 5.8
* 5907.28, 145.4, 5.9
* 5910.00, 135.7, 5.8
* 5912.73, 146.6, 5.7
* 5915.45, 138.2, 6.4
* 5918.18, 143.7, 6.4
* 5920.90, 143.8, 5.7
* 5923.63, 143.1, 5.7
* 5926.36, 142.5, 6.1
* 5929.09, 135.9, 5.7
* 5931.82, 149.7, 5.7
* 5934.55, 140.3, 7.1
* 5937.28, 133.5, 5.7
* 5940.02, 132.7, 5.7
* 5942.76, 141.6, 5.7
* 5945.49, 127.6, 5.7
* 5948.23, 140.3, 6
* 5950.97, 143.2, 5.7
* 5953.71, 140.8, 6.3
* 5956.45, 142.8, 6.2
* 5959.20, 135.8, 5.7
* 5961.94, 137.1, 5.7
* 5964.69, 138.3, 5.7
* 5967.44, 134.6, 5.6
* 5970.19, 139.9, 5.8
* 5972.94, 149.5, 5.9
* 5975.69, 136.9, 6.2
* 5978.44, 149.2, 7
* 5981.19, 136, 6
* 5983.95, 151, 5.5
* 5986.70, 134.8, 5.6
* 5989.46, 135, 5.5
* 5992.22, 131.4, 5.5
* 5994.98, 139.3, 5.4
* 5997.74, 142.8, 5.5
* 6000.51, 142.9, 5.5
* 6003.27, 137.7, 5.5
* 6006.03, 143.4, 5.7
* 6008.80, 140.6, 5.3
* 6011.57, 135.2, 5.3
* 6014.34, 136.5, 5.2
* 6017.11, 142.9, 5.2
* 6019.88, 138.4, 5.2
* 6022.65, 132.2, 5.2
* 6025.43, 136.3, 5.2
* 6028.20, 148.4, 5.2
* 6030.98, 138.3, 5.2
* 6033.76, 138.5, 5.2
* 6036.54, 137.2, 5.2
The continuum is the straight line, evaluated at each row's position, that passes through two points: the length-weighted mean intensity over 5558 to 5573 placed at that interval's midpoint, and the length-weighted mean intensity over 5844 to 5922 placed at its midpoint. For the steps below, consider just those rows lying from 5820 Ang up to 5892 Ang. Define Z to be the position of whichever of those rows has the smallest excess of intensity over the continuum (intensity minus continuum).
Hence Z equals 5890.98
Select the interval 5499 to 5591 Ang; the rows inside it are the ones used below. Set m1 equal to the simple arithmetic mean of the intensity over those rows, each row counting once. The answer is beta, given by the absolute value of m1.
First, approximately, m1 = 169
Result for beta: 169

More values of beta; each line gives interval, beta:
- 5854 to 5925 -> 147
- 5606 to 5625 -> 195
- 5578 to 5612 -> 189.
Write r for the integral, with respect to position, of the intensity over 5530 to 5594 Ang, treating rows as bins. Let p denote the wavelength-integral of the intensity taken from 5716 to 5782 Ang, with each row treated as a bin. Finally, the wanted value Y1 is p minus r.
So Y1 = 5105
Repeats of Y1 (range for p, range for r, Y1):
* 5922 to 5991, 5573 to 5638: -2743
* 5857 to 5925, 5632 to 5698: -5335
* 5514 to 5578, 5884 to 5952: 1071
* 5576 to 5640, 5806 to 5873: 1691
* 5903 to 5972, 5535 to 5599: -1464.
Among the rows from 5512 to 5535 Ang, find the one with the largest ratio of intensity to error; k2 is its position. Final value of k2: 5533.35 Ang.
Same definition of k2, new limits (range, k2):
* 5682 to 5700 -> 5698.86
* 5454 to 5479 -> 5475.05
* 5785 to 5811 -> 5786.13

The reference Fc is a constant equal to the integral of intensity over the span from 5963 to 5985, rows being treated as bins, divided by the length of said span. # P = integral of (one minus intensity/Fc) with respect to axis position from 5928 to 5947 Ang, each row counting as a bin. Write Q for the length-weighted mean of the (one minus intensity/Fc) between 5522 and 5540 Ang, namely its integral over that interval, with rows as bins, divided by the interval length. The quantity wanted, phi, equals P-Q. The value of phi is 0.8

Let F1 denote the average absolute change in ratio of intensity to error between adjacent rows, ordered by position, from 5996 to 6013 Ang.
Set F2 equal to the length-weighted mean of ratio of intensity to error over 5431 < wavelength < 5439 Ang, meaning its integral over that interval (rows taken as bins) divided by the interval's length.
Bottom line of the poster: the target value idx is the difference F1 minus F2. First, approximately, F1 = 0.7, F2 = 20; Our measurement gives -19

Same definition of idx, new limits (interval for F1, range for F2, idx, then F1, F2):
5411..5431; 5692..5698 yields -26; 2.2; 29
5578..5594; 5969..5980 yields -18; 4.9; 23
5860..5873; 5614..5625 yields -22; 1.7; 23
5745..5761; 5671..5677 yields -25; 1.2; 26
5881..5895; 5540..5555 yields -14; 6.7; 21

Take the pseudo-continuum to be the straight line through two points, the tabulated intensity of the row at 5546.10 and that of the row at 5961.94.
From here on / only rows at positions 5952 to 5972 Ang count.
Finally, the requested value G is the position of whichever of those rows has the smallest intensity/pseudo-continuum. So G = 5967.44 Ang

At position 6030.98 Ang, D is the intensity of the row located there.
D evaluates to 138.3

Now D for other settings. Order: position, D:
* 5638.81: 214.7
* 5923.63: 143.1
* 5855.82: 157.3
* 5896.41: 134.6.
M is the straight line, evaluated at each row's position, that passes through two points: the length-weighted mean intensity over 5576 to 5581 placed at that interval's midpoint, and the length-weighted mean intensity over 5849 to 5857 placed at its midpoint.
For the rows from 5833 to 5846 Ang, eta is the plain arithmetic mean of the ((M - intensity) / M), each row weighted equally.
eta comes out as -0.011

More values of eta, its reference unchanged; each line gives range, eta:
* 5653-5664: -0.260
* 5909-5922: 0.058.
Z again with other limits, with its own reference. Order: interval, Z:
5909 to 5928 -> 5910.00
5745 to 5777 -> 5764.85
